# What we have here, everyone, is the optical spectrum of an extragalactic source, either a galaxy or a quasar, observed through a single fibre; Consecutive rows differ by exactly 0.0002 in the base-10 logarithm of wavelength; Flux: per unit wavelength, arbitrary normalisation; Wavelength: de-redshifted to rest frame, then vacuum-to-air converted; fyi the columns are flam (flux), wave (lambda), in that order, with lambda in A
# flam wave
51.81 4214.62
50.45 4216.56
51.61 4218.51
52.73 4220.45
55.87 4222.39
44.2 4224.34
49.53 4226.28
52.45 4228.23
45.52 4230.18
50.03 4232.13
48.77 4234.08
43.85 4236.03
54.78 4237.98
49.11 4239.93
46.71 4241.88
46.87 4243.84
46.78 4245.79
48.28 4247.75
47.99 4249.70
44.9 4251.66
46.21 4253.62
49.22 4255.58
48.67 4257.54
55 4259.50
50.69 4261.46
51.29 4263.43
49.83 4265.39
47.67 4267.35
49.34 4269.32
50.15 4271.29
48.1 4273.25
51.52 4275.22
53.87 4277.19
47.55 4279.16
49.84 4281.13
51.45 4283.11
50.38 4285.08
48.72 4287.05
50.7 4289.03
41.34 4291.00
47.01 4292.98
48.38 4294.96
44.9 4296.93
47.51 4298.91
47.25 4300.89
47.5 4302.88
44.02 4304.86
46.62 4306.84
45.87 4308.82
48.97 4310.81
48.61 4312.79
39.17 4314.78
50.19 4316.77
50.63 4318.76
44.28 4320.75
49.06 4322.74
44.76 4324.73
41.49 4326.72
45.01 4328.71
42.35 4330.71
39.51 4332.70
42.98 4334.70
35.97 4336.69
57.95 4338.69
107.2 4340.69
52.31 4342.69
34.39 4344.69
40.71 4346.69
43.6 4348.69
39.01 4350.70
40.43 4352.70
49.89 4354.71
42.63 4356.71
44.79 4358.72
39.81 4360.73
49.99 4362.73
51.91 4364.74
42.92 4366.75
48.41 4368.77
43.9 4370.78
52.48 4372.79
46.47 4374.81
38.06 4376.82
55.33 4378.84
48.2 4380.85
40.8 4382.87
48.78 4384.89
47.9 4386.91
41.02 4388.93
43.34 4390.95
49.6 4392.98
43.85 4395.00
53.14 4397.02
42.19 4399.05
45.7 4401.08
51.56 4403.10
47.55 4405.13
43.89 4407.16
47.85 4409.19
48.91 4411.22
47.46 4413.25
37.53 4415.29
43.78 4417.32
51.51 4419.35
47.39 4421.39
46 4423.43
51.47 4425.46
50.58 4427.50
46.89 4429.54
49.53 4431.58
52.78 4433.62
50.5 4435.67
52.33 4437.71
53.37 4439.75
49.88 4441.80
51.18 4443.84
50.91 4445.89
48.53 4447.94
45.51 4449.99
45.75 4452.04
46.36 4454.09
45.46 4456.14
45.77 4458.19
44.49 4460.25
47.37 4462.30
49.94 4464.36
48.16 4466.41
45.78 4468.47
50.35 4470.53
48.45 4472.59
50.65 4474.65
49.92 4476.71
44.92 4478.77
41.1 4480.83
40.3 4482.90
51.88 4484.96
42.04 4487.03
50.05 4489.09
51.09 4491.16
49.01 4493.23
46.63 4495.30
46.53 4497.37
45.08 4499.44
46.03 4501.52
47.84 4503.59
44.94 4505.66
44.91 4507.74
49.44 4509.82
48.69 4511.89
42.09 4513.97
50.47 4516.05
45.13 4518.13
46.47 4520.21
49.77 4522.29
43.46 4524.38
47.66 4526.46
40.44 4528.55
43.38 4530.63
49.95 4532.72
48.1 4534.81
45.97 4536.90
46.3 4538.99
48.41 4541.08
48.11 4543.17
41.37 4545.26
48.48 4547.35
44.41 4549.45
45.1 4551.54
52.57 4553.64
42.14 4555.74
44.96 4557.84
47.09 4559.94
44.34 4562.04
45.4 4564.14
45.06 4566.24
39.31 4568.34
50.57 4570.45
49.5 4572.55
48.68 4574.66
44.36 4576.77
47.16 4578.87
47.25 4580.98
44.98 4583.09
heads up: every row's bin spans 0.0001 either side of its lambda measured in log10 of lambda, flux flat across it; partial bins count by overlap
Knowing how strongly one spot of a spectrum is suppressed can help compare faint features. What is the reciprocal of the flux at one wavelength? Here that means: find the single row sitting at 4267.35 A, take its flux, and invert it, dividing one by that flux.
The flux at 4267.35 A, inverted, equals 0.0210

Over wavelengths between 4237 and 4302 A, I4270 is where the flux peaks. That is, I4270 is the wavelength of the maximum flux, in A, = 4259.50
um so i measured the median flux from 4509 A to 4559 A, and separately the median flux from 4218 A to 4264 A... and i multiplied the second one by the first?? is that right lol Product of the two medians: 2270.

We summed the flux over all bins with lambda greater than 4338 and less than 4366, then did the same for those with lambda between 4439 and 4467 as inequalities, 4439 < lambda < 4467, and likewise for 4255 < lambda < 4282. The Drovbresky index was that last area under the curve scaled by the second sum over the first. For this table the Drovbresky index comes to 681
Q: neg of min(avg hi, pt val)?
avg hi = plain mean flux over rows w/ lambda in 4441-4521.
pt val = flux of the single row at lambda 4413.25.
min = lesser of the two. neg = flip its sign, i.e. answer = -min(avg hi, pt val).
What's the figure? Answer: -47.2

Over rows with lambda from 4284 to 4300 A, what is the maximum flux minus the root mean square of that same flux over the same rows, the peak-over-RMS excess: 3.2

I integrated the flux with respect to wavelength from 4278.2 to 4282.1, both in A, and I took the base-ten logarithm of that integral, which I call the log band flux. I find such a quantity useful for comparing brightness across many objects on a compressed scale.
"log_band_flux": 2.28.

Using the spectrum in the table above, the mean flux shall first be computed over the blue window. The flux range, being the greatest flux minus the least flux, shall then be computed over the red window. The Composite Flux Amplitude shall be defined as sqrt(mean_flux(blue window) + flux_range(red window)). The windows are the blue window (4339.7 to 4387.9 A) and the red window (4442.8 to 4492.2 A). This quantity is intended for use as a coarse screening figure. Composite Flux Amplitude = 7.71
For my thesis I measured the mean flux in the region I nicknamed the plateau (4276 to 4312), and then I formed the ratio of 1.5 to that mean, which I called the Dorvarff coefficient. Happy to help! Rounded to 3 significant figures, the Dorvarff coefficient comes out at 0.0313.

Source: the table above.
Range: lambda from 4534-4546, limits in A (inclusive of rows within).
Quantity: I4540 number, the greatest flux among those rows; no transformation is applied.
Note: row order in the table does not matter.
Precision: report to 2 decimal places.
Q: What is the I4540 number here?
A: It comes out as 48.41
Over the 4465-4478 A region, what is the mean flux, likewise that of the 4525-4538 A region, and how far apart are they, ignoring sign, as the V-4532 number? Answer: 3.0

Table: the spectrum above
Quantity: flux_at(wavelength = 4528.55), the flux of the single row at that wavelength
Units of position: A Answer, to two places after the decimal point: 40.44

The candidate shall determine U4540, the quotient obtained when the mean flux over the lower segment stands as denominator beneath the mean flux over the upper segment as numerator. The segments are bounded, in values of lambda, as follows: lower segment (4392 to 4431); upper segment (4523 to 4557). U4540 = 0.97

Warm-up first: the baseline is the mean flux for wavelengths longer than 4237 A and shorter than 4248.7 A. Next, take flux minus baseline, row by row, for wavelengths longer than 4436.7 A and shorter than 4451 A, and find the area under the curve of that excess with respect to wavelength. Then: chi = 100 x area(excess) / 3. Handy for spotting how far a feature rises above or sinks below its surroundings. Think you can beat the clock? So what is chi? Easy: 710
